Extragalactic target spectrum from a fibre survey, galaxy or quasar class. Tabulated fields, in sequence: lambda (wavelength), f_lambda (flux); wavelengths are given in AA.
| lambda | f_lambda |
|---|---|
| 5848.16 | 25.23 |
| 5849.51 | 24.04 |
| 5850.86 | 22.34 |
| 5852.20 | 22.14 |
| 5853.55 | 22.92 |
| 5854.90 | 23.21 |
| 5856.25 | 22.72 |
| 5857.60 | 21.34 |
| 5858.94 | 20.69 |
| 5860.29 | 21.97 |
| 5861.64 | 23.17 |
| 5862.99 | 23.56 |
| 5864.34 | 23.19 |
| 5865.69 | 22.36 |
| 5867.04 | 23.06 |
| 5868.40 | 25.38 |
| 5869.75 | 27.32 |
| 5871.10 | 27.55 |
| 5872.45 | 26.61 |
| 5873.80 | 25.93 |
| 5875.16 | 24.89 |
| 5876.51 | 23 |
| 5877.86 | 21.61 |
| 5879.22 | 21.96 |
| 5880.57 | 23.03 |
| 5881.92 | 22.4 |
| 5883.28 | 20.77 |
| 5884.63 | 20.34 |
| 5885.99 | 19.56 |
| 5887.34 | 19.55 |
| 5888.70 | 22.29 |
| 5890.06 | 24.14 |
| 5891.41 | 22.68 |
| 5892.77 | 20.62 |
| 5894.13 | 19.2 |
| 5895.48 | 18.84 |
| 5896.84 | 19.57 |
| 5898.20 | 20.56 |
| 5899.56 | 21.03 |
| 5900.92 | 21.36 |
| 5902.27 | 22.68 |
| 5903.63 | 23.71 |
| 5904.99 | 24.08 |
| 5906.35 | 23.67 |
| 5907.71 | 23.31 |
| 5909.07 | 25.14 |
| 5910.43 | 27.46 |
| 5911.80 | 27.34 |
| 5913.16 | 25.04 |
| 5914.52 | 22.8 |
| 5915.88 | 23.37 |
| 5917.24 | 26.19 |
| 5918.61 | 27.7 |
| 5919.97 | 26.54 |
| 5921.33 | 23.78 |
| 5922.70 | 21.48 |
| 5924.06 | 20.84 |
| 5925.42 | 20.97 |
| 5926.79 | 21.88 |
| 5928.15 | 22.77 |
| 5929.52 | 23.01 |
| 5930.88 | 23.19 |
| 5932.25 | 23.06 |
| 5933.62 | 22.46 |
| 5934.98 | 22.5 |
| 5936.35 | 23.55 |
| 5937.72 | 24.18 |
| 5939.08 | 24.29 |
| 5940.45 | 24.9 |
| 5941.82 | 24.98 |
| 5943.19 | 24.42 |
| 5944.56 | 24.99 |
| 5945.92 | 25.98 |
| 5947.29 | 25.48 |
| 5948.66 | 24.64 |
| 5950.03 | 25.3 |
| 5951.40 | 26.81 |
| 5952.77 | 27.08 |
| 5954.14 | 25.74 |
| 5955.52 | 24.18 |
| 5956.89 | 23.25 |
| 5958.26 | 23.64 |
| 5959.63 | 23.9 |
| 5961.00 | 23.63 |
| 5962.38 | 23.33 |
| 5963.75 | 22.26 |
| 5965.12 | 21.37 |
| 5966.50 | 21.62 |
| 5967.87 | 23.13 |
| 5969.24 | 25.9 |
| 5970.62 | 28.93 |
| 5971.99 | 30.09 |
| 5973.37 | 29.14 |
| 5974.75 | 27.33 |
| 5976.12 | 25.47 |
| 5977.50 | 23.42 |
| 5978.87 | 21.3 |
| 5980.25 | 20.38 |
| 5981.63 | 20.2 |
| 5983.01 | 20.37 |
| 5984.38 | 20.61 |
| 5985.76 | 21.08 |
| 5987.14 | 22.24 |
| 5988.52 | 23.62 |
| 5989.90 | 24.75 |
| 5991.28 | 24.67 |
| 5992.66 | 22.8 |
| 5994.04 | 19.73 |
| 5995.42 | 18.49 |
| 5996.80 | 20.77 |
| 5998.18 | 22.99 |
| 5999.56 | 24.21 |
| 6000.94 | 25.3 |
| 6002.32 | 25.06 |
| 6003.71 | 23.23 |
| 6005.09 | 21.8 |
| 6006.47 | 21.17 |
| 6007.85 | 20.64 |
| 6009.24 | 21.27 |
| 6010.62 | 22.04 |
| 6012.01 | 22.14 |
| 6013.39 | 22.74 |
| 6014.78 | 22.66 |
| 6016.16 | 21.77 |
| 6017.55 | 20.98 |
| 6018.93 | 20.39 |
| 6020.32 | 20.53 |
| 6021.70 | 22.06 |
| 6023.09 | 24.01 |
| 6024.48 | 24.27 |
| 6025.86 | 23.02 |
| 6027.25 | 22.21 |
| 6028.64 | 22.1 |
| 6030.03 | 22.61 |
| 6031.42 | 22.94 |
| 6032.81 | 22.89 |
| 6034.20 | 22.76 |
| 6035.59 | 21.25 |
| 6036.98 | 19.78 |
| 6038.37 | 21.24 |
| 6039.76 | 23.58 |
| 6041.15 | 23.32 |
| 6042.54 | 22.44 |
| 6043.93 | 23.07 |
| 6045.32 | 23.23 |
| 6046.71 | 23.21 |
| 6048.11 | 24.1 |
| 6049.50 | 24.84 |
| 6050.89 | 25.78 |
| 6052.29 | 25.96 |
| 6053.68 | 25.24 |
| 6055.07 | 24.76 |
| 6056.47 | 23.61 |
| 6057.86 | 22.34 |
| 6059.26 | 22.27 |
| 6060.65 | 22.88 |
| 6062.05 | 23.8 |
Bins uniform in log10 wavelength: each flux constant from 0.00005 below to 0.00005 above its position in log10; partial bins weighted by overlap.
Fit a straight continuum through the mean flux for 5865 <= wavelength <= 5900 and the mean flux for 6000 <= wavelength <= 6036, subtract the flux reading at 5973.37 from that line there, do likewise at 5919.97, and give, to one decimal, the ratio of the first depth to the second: 1.6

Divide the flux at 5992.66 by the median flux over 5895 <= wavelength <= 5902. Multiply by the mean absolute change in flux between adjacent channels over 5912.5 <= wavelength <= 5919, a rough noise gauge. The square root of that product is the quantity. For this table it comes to 1.4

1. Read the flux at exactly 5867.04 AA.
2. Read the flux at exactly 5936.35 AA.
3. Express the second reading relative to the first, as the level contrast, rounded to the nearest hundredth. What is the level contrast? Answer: 1.02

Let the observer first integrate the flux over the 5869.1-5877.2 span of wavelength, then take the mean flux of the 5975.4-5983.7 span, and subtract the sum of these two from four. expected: -228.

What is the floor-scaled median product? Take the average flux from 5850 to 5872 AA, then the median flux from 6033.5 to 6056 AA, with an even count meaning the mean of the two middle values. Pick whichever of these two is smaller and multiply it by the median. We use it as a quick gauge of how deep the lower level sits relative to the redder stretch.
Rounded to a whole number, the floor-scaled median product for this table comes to 542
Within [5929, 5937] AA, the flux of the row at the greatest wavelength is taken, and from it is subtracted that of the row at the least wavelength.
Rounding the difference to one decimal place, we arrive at 0.5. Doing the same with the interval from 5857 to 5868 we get 1.7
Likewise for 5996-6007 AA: 0.4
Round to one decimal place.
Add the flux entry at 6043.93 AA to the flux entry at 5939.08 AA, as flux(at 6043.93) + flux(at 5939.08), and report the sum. 47.4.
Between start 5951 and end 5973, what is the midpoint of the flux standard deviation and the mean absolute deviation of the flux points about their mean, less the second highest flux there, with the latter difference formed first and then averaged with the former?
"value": -12.2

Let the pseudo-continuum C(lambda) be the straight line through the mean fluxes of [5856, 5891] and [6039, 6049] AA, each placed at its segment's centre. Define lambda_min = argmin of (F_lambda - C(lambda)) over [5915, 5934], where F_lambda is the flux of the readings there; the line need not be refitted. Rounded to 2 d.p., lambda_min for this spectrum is 5924.06 AA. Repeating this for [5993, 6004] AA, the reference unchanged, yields 5995.42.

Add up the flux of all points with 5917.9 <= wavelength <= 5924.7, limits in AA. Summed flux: 120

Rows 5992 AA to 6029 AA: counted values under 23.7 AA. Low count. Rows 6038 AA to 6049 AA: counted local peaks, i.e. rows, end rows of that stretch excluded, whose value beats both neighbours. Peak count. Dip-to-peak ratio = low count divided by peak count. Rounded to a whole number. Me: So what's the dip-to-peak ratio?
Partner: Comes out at 11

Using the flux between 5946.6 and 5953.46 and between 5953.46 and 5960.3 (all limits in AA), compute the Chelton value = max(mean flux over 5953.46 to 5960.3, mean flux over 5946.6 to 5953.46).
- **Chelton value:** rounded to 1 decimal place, 25.9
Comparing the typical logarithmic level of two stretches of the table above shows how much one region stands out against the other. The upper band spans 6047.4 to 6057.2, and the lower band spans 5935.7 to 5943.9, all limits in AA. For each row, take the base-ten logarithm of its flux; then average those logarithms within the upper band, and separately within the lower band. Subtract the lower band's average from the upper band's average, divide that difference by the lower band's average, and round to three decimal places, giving 0.006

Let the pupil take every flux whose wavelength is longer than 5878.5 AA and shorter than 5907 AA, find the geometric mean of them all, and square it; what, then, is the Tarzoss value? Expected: 461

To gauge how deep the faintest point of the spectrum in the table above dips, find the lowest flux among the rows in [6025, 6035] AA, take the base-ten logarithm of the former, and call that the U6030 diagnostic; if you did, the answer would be 1.34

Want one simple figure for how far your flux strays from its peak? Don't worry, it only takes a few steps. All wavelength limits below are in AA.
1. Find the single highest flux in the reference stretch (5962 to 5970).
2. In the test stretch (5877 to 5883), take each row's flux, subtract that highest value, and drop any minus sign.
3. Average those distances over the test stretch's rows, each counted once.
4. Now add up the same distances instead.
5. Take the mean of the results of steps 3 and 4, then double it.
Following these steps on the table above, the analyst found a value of 18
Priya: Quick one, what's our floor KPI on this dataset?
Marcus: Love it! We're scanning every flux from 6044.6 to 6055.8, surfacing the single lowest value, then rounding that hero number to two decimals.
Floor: 23.21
